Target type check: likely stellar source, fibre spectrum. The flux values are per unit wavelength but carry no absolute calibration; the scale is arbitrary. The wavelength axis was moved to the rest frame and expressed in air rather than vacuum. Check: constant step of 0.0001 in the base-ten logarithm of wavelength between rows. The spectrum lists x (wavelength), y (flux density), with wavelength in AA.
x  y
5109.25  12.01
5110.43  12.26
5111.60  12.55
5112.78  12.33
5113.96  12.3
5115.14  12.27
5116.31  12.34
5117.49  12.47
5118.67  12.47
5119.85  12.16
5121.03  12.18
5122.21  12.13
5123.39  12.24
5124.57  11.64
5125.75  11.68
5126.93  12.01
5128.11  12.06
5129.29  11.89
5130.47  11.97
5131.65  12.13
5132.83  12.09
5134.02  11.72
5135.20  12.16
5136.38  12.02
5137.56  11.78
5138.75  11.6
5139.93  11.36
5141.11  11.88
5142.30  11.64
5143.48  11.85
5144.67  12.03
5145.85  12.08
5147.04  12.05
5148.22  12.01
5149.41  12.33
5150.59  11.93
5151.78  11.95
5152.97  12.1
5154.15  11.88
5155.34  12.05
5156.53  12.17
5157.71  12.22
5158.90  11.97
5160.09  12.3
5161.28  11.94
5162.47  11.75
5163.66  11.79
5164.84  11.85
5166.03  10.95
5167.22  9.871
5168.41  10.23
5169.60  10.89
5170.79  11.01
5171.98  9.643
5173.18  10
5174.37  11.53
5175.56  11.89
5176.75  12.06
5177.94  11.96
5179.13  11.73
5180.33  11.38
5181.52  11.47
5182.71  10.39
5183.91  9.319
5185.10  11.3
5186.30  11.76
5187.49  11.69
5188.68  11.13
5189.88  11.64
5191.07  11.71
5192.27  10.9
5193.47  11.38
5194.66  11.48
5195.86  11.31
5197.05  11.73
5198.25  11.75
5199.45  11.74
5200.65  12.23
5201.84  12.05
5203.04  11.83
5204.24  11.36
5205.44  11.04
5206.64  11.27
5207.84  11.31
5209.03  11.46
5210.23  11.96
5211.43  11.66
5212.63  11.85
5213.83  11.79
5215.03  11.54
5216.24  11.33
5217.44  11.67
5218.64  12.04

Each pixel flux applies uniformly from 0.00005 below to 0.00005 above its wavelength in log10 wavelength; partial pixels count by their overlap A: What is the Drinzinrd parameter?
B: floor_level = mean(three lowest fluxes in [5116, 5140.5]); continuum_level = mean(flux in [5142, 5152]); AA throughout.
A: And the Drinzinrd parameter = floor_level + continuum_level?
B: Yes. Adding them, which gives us 23.5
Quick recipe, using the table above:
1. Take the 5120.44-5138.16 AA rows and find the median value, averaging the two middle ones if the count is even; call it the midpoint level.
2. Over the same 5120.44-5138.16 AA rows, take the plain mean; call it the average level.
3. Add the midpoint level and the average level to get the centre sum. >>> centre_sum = 24.0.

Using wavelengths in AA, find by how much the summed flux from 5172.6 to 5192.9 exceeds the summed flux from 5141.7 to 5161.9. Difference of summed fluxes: -13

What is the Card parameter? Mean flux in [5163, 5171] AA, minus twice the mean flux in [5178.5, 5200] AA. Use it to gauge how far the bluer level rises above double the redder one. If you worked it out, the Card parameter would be -11.7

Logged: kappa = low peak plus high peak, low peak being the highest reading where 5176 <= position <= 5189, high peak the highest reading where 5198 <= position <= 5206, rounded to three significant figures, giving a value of 24.3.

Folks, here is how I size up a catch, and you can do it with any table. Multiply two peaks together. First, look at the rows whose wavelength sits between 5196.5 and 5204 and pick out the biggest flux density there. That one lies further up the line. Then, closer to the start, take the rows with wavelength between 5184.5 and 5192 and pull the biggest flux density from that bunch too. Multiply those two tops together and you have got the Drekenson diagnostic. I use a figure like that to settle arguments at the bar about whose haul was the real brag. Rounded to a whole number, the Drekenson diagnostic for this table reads 144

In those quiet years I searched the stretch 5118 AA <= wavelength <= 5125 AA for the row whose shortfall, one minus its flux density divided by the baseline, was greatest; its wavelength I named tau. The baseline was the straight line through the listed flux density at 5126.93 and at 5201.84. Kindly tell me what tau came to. 5124.57 AA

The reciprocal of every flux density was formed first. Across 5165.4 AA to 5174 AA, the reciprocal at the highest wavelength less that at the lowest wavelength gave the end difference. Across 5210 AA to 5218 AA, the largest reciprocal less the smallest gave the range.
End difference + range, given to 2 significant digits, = 0.013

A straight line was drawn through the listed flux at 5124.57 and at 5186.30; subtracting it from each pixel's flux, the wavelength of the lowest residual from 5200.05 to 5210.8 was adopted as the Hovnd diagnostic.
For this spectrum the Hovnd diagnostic 5205.44 AA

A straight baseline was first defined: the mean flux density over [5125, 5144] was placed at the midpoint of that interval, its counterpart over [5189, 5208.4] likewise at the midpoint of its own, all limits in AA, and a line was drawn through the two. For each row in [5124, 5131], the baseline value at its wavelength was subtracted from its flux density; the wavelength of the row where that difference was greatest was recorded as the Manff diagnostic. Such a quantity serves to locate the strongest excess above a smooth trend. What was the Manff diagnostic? 5128.11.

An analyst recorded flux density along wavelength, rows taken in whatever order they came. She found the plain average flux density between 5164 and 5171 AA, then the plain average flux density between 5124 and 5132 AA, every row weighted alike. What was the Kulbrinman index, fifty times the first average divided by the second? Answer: 45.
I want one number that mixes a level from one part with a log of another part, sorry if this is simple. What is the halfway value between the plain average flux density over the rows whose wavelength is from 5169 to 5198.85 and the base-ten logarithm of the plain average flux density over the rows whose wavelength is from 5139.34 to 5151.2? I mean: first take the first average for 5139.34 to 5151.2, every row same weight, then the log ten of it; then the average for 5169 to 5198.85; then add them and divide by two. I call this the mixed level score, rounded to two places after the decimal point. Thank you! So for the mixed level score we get 6.16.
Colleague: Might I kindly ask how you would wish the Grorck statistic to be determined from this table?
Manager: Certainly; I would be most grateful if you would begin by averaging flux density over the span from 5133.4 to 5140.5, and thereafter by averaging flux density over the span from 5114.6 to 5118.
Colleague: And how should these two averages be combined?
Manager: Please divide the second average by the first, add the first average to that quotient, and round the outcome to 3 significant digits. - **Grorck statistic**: 12.8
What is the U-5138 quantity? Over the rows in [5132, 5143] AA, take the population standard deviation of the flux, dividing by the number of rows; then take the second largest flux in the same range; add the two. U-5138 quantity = 12.3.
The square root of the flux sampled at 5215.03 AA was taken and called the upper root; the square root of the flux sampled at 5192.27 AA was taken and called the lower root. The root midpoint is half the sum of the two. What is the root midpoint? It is 3.349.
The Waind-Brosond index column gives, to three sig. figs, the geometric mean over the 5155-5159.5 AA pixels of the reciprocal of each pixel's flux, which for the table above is 0.0826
